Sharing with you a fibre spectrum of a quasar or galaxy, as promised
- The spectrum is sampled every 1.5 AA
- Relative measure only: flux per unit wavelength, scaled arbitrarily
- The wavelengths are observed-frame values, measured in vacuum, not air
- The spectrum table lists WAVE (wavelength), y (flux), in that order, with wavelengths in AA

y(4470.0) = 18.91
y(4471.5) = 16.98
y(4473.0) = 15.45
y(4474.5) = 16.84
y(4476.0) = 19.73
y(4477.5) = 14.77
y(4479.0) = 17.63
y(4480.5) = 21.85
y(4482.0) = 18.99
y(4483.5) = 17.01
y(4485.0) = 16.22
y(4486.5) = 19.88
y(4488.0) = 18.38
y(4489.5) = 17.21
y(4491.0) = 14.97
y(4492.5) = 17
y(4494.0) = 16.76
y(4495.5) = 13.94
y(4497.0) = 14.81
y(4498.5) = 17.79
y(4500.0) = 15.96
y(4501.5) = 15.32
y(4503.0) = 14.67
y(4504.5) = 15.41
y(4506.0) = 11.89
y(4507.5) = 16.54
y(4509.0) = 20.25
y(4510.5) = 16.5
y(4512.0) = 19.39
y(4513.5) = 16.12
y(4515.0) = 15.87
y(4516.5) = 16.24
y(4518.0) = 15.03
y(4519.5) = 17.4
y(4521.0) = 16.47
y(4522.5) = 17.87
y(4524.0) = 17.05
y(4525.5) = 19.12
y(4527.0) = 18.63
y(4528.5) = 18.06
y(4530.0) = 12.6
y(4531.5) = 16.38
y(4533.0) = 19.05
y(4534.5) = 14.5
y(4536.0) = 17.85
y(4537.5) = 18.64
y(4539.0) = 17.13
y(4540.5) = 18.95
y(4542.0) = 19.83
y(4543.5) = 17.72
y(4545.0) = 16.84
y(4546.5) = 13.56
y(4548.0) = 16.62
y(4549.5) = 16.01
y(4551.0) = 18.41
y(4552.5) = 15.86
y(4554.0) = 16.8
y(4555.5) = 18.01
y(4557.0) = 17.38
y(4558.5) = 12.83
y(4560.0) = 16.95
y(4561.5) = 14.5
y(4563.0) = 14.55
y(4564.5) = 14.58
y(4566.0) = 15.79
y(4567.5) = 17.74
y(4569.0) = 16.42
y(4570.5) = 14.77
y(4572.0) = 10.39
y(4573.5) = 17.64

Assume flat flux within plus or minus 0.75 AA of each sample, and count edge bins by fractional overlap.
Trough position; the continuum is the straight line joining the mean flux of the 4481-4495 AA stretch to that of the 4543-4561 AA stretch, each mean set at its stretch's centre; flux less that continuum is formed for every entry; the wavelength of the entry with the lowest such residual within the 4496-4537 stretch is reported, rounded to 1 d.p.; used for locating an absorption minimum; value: 4506.0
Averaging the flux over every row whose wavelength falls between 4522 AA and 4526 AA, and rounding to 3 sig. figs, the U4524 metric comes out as 18.0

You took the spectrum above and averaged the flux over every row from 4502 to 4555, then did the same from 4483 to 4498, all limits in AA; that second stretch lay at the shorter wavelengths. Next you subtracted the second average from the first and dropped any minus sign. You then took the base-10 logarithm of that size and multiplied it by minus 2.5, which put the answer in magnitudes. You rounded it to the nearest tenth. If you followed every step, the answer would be 1.7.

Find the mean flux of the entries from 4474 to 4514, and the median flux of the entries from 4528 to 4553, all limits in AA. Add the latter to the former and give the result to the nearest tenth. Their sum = 34.0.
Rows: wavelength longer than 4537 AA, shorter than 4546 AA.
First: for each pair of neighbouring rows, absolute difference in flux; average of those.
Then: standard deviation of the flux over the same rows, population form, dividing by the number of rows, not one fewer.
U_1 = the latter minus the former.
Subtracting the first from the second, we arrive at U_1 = -0.39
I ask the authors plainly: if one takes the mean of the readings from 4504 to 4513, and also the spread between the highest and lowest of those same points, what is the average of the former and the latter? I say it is 12.5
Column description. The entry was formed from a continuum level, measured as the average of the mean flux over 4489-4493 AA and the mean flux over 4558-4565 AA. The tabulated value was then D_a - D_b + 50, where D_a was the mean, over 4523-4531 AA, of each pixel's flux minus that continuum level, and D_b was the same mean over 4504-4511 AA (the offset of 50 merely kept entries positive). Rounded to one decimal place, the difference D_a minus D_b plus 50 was 51.0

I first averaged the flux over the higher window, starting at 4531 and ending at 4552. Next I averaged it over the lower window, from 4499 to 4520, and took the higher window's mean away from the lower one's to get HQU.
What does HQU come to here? -1.1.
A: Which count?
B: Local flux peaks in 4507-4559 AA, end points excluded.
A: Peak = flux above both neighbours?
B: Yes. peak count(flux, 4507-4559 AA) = 12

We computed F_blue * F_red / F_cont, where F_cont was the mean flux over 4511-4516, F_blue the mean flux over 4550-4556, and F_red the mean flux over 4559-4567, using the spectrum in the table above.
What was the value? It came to 15.4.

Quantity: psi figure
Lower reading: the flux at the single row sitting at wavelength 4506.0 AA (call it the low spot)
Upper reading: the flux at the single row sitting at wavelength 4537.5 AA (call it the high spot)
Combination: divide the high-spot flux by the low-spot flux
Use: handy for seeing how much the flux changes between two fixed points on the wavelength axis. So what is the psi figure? 1.57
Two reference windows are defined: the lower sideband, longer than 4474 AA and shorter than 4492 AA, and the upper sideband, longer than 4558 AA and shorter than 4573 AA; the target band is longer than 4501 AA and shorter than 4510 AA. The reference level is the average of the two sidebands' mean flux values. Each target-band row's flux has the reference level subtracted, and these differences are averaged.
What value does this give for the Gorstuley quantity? -0.6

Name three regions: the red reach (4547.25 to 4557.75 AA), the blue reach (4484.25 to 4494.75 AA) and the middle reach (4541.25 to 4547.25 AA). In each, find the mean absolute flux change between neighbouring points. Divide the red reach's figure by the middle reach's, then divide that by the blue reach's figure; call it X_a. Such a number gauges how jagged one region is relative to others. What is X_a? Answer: 0.37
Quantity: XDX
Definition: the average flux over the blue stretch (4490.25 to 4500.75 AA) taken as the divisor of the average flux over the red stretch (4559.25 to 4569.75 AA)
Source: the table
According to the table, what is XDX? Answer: 0.99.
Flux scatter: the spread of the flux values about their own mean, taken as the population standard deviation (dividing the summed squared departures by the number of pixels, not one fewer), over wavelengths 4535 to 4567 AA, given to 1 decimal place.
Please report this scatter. 1.8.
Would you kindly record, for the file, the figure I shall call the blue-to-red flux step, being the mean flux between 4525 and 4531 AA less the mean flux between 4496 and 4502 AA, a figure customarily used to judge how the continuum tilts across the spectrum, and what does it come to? 1.1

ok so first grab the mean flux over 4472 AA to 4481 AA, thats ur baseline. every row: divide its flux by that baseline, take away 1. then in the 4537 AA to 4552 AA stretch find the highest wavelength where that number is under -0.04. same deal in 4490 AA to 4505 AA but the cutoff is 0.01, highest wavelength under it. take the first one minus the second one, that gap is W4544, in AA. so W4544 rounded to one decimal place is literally 45.0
